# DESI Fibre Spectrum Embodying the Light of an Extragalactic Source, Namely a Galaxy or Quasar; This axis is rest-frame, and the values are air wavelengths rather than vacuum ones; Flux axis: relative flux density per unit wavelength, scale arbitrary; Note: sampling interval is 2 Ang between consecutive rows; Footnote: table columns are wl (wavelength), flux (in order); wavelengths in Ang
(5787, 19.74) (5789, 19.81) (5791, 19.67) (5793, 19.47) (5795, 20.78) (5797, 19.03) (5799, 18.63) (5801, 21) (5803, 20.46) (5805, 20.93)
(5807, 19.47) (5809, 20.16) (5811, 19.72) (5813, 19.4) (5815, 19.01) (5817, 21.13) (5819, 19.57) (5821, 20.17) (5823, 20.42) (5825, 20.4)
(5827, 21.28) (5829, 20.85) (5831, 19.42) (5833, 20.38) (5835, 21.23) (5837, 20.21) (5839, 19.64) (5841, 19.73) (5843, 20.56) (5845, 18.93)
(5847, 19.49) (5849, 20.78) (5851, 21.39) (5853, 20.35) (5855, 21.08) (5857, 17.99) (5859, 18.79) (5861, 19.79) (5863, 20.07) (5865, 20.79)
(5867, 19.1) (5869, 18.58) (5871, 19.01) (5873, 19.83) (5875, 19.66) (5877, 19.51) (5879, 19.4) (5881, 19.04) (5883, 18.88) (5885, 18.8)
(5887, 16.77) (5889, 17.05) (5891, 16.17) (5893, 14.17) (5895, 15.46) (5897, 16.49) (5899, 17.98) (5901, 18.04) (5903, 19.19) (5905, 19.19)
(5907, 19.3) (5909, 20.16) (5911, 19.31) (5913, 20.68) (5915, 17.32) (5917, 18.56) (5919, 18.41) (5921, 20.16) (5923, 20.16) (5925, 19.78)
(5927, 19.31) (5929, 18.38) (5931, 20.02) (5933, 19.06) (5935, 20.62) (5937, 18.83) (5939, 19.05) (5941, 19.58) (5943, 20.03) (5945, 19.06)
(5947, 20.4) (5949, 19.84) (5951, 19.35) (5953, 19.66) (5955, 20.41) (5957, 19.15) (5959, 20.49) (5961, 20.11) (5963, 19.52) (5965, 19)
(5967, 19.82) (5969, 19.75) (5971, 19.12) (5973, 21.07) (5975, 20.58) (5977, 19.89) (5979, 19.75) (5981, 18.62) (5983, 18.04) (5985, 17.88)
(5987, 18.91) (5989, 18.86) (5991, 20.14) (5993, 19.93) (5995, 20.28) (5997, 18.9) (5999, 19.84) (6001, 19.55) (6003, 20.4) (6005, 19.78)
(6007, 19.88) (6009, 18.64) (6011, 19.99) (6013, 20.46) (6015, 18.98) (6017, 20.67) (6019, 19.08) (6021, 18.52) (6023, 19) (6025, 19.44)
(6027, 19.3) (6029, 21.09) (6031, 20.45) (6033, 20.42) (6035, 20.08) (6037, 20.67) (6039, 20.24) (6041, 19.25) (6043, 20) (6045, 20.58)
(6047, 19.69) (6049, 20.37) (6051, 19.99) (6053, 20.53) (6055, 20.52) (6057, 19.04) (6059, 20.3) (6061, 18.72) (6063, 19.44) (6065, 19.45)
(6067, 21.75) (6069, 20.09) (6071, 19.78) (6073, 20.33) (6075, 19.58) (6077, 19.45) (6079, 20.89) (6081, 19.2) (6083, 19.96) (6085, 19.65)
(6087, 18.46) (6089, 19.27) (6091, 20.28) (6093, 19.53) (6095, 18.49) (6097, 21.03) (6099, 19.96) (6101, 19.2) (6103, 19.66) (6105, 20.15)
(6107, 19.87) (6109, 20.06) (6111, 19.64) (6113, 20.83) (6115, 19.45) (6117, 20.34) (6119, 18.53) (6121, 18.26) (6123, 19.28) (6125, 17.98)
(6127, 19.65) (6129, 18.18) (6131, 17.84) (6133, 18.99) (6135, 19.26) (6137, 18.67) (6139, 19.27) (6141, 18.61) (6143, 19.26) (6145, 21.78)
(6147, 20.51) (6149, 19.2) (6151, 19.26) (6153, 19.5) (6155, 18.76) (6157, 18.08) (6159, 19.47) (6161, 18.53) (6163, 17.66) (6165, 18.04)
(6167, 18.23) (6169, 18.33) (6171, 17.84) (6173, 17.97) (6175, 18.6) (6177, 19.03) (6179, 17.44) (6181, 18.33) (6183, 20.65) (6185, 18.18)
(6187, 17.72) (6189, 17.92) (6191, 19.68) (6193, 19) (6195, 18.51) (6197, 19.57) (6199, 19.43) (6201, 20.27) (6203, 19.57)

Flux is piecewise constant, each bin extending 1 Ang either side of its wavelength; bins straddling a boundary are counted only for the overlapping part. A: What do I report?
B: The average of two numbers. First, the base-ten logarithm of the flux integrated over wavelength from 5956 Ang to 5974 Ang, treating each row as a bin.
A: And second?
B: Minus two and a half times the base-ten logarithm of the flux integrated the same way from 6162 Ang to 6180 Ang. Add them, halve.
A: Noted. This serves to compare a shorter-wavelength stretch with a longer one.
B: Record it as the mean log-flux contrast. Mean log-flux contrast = -1.87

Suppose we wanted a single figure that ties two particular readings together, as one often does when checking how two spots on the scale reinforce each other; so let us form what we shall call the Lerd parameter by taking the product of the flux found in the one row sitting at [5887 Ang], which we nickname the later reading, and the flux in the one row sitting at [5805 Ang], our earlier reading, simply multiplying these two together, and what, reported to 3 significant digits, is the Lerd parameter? 351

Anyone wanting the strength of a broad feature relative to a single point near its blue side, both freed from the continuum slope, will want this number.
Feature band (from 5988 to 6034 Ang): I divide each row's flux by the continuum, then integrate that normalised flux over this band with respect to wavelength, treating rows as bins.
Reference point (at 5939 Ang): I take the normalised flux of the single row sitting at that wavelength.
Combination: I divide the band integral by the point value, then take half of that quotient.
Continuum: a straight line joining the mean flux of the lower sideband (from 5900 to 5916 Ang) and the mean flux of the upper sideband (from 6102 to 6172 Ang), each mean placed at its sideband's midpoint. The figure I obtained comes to 23.8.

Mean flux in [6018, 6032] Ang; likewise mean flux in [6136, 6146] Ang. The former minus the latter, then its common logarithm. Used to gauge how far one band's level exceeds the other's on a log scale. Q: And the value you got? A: -1.4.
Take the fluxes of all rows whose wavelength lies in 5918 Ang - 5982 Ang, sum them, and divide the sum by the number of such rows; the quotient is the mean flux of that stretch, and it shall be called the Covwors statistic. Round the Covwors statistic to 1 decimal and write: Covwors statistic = 19.7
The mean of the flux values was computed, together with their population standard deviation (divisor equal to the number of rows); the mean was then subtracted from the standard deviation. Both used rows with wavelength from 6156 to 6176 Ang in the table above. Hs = -17.8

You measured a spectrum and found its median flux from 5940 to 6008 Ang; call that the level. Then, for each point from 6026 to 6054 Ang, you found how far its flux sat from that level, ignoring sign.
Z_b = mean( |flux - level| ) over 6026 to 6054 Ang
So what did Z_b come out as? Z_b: 0.58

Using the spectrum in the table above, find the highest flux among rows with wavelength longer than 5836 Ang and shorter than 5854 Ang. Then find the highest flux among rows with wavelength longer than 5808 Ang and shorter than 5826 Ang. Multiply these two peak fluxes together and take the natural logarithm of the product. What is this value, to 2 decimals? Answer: 6.11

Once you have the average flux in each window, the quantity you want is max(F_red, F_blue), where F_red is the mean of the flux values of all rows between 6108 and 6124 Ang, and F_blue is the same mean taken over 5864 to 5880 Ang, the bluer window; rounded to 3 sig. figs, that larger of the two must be 19.5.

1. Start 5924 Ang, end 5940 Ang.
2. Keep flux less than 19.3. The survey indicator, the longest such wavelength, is 5939 Ang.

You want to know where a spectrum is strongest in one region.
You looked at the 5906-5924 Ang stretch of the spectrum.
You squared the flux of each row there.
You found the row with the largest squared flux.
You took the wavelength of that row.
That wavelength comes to 5913 Ang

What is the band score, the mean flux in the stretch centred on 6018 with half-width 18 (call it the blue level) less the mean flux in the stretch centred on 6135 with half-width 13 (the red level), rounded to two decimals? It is 0.59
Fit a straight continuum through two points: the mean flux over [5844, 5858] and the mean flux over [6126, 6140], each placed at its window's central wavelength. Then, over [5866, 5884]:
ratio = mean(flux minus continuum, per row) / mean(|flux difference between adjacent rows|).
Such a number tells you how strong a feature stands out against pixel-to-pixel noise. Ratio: -2.0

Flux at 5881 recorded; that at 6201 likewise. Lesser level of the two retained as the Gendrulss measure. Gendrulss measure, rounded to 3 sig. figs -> 19.0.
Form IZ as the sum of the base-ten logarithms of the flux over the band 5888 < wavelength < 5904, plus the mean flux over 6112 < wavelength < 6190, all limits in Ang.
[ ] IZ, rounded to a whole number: 29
